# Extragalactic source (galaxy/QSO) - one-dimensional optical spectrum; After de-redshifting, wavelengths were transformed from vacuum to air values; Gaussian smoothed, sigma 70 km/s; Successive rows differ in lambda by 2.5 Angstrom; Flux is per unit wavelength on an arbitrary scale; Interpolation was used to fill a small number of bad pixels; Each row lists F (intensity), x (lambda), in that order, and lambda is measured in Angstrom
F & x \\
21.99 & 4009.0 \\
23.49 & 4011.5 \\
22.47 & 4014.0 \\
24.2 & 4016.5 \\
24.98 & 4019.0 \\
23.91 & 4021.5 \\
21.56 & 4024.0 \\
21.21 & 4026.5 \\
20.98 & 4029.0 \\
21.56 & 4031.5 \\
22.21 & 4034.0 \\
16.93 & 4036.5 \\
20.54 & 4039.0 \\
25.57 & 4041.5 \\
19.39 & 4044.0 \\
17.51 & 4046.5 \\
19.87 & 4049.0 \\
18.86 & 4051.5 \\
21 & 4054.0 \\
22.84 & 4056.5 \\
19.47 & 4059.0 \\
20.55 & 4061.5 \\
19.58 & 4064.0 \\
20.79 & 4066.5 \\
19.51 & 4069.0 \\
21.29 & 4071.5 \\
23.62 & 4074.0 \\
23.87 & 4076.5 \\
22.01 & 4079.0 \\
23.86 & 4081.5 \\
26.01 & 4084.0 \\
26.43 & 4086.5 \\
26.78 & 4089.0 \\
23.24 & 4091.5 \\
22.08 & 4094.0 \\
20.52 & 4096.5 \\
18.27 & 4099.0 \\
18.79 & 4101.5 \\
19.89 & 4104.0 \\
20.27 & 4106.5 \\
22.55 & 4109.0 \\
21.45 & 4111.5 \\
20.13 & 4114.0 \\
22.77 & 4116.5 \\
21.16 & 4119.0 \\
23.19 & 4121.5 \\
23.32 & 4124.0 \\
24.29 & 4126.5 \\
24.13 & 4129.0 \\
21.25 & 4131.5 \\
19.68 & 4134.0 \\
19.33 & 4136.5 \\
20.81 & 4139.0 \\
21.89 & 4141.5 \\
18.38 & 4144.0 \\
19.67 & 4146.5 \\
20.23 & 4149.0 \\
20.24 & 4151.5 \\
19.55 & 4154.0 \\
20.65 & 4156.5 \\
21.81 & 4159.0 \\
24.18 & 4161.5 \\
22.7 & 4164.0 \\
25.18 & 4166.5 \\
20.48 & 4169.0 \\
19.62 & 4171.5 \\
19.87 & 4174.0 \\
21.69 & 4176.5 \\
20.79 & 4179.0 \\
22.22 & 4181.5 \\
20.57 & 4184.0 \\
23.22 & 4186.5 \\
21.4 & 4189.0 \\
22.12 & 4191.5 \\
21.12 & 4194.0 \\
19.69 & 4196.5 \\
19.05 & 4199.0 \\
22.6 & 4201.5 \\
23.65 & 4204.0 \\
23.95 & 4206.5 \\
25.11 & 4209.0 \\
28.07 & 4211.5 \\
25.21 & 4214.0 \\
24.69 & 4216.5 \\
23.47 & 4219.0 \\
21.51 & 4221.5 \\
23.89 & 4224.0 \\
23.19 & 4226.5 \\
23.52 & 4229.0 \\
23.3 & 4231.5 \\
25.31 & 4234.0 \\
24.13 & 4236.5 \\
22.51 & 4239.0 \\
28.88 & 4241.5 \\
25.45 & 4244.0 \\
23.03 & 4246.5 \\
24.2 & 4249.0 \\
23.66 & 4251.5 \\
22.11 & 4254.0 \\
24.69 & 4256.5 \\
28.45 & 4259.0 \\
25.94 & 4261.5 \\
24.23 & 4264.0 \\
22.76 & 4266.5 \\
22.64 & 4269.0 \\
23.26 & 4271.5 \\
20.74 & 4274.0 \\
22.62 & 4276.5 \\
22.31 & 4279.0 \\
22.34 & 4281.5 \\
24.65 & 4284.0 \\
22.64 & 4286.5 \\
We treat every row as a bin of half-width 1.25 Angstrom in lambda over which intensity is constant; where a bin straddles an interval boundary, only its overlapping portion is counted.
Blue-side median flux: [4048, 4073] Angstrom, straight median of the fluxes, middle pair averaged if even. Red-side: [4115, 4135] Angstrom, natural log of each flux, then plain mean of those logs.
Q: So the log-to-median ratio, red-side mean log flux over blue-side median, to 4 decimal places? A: 0.1539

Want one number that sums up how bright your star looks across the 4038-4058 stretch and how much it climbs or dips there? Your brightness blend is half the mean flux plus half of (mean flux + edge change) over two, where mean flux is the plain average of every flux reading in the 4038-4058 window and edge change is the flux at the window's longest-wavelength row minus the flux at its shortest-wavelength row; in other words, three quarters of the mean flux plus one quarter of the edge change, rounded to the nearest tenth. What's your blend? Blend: 16.1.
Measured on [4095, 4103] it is 14.0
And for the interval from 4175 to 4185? 15.7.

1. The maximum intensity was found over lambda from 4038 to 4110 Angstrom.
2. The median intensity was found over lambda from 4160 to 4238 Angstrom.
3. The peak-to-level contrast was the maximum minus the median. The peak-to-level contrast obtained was 3.6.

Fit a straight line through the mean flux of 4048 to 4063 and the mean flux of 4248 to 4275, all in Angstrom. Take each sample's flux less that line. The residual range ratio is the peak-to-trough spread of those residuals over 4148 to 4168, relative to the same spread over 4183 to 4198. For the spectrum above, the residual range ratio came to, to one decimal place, 1.5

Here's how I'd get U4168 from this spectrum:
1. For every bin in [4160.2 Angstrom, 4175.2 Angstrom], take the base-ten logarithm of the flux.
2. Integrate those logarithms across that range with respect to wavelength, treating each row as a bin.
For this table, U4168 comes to 20.1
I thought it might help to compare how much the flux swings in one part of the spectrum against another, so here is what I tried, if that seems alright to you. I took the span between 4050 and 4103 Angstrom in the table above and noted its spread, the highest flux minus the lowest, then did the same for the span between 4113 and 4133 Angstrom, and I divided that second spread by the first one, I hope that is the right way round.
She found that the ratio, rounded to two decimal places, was 0.49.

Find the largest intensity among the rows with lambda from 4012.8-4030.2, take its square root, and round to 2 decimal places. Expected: 5.00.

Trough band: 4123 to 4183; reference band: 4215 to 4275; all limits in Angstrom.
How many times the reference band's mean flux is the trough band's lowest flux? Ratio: 0.77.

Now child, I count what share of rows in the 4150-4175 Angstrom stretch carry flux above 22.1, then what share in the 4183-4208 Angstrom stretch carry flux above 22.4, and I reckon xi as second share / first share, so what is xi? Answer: 1.3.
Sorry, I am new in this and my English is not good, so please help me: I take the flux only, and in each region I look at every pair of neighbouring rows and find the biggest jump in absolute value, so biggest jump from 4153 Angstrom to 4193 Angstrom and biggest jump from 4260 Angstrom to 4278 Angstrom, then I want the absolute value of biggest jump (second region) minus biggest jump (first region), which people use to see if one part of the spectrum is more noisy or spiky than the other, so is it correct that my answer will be 2.2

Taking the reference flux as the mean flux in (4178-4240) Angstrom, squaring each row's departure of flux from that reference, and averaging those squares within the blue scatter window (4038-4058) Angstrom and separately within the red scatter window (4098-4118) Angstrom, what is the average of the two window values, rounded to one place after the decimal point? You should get 9.5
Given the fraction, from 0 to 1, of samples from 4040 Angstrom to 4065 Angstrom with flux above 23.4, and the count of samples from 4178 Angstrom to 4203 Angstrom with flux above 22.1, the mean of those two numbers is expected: 2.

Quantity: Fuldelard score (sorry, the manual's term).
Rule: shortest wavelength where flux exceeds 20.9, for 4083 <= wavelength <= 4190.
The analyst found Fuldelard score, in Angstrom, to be 4084.0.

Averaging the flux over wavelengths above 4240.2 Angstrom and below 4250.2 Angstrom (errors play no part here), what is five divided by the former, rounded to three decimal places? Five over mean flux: 0.197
